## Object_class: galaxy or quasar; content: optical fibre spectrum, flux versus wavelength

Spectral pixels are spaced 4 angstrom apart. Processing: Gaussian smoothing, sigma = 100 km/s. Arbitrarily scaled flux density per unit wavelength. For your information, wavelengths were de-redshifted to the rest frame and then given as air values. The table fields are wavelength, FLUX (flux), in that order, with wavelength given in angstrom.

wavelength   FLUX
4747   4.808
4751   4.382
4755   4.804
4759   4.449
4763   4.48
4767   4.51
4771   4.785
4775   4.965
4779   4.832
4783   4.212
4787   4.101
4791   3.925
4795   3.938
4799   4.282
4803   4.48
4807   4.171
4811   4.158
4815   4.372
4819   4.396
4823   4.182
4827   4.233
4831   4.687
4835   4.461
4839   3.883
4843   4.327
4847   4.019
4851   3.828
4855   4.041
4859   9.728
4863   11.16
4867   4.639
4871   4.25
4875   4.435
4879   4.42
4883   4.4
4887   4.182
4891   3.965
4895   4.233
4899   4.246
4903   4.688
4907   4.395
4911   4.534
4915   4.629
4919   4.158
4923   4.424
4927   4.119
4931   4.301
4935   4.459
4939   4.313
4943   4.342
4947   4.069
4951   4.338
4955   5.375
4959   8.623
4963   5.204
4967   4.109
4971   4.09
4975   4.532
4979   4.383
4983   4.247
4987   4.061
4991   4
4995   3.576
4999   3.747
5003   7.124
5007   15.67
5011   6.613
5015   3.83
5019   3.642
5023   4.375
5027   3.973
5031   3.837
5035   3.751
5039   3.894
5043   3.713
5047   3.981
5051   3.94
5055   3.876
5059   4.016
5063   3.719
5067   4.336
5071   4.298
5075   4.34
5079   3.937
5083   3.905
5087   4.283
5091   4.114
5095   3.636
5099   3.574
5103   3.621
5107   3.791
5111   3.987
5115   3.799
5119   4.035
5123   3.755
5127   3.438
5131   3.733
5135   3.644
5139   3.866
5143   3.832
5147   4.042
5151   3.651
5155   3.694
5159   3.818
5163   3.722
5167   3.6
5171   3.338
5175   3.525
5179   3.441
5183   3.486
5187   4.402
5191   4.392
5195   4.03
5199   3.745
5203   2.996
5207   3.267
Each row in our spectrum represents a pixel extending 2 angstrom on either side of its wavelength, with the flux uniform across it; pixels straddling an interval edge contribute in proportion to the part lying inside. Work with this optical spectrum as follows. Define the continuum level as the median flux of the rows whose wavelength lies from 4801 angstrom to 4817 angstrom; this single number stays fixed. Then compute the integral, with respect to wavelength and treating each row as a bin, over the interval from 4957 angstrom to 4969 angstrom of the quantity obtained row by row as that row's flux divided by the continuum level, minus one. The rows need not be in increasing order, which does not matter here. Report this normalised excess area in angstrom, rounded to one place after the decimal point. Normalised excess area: 4.8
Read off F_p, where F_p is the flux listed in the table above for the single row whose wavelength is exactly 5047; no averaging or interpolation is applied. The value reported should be 3.981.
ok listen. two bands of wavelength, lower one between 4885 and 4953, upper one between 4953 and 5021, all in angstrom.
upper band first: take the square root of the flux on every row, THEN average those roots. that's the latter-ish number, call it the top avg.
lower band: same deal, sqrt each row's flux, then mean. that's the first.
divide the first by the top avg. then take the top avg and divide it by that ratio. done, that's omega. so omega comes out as 2.5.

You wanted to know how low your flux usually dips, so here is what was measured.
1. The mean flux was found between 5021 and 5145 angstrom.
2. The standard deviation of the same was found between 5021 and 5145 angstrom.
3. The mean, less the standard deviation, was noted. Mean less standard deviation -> 3.7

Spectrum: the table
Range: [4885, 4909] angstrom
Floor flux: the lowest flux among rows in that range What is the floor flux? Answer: 3.965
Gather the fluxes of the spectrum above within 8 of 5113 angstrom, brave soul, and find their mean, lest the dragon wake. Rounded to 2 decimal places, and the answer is 3.90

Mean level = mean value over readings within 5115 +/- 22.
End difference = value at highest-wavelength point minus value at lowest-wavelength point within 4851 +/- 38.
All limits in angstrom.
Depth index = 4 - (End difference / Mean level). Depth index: 4.05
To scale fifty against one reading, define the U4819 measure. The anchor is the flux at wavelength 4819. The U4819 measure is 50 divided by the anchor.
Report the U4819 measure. 11.4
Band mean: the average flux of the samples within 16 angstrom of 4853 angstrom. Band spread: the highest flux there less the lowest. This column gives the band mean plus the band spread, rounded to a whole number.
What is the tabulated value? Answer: 13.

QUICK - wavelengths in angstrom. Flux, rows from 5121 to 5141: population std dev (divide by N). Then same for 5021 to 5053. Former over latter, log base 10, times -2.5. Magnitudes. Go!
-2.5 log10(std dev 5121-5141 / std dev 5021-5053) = 0.3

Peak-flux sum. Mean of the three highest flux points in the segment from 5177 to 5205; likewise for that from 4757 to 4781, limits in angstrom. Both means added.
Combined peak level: 9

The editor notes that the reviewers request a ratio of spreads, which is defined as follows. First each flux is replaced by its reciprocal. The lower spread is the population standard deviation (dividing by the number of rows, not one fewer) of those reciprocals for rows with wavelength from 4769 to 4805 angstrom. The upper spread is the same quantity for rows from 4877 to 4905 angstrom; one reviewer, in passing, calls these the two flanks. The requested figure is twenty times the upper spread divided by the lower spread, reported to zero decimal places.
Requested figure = 12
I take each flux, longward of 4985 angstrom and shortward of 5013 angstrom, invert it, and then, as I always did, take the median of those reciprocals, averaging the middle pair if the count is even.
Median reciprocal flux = 0.246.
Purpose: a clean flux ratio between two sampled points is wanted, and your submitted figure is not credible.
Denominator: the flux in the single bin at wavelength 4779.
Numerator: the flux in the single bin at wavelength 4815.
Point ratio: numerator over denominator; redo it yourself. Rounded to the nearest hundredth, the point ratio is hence 0.90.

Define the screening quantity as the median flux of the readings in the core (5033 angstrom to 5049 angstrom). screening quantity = 3.82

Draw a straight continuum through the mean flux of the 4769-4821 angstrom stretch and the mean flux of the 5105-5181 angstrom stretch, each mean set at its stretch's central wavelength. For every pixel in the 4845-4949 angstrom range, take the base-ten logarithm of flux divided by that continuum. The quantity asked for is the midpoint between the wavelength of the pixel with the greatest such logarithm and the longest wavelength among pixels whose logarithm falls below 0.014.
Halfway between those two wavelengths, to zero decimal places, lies 4905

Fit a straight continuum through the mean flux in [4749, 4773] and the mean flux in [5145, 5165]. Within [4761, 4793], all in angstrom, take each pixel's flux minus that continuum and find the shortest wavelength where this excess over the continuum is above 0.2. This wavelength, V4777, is 4771 angstrom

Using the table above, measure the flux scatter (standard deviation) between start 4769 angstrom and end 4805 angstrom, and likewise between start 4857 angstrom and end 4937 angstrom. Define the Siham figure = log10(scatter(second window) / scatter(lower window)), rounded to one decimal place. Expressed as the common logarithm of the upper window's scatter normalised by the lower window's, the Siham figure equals 0.7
